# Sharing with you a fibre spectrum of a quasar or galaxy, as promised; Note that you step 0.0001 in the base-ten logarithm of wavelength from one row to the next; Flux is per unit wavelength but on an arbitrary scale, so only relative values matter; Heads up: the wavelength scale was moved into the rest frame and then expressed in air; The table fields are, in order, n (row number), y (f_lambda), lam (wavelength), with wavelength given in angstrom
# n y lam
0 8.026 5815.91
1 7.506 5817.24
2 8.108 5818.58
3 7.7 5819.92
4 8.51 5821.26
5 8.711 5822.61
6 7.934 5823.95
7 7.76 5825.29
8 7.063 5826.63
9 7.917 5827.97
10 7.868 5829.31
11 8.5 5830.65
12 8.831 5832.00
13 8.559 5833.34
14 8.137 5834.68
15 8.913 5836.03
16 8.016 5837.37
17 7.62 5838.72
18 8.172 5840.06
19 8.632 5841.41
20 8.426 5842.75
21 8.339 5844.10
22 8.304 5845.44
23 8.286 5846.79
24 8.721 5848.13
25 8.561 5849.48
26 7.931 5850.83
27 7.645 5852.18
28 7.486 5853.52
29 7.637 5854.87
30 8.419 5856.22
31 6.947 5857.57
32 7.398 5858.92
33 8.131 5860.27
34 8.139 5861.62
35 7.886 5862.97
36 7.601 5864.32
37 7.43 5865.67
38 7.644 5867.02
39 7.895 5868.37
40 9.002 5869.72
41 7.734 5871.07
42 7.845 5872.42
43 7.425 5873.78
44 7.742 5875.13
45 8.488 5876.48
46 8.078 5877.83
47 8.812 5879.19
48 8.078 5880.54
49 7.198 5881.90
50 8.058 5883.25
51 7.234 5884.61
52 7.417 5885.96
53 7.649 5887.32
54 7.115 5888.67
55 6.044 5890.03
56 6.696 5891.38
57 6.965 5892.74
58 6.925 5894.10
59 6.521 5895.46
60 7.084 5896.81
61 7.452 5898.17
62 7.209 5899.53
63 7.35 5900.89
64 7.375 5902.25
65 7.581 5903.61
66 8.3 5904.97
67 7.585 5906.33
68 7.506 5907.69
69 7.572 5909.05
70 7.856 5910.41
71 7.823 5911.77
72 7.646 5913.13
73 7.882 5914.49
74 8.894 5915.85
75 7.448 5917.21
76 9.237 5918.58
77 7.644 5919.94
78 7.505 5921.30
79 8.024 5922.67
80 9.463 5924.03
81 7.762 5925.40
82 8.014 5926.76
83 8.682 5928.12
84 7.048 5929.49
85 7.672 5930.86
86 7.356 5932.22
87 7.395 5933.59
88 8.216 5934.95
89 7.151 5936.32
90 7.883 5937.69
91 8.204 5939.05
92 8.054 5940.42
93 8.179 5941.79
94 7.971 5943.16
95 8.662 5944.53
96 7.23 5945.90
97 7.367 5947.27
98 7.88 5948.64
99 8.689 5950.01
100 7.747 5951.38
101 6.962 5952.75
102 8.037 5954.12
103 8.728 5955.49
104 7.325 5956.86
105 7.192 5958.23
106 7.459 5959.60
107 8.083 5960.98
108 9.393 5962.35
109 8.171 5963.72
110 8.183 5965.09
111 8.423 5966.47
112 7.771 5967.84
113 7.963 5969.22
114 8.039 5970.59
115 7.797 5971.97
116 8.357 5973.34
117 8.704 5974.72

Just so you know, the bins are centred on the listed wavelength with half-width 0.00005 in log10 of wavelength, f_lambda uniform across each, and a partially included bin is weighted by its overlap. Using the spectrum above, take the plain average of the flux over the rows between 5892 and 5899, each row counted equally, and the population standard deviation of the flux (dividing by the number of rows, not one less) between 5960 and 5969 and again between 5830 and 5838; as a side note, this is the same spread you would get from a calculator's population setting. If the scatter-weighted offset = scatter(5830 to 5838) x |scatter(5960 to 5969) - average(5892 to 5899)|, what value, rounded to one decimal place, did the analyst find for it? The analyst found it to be 2.1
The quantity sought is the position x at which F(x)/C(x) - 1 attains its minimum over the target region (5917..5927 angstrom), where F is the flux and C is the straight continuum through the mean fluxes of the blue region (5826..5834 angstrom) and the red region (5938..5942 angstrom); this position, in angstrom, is 5917.21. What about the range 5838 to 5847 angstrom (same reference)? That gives 5838.72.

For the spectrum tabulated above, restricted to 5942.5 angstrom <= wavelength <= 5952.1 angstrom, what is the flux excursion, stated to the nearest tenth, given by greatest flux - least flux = 1.5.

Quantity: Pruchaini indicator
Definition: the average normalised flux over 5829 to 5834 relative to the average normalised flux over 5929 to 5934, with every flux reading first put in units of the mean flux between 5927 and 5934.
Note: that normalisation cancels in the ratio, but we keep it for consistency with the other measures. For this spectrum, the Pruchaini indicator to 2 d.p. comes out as 1.15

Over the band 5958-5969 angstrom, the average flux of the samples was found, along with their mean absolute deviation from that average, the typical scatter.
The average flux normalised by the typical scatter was 18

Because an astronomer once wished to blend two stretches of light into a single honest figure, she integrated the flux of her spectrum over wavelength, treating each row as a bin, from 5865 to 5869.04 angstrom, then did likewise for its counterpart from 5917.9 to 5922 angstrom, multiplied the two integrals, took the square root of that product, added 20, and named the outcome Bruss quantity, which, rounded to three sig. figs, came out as 52.1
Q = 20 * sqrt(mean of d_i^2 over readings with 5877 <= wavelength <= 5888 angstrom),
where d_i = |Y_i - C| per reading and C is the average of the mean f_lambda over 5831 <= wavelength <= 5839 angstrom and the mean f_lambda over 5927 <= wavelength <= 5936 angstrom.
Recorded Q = 11.2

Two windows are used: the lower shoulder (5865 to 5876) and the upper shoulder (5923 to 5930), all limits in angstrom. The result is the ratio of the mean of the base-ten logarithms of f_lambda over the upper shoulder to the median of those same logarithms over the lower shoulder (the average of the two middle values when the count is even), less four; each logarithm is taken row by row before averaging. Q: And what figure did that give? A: -2.97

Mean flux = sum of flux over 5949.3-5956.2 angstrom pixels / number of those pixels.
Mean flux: 8.03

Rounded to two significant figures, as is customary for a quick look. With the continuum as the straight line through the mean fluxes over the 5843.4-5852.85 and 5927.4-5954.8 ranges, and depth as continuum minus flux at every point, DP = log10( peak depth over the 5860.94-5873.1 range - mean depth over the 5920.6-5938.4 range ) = -0.14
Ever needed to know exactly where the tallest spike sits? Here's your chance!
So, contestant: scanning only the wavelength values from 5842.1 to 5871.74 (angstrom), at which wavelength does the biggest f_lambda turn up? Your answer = 5869.72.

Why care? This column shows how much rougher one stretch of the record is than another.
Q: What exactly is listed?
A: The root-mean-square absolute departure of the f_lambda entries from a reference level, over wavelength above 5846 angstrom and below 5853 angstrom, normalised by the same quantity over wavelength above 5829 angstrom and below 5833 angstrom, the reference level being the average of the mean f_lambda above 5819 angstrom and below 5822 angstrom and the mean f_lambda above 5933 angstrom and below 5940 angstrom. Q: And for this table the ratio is 0.81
